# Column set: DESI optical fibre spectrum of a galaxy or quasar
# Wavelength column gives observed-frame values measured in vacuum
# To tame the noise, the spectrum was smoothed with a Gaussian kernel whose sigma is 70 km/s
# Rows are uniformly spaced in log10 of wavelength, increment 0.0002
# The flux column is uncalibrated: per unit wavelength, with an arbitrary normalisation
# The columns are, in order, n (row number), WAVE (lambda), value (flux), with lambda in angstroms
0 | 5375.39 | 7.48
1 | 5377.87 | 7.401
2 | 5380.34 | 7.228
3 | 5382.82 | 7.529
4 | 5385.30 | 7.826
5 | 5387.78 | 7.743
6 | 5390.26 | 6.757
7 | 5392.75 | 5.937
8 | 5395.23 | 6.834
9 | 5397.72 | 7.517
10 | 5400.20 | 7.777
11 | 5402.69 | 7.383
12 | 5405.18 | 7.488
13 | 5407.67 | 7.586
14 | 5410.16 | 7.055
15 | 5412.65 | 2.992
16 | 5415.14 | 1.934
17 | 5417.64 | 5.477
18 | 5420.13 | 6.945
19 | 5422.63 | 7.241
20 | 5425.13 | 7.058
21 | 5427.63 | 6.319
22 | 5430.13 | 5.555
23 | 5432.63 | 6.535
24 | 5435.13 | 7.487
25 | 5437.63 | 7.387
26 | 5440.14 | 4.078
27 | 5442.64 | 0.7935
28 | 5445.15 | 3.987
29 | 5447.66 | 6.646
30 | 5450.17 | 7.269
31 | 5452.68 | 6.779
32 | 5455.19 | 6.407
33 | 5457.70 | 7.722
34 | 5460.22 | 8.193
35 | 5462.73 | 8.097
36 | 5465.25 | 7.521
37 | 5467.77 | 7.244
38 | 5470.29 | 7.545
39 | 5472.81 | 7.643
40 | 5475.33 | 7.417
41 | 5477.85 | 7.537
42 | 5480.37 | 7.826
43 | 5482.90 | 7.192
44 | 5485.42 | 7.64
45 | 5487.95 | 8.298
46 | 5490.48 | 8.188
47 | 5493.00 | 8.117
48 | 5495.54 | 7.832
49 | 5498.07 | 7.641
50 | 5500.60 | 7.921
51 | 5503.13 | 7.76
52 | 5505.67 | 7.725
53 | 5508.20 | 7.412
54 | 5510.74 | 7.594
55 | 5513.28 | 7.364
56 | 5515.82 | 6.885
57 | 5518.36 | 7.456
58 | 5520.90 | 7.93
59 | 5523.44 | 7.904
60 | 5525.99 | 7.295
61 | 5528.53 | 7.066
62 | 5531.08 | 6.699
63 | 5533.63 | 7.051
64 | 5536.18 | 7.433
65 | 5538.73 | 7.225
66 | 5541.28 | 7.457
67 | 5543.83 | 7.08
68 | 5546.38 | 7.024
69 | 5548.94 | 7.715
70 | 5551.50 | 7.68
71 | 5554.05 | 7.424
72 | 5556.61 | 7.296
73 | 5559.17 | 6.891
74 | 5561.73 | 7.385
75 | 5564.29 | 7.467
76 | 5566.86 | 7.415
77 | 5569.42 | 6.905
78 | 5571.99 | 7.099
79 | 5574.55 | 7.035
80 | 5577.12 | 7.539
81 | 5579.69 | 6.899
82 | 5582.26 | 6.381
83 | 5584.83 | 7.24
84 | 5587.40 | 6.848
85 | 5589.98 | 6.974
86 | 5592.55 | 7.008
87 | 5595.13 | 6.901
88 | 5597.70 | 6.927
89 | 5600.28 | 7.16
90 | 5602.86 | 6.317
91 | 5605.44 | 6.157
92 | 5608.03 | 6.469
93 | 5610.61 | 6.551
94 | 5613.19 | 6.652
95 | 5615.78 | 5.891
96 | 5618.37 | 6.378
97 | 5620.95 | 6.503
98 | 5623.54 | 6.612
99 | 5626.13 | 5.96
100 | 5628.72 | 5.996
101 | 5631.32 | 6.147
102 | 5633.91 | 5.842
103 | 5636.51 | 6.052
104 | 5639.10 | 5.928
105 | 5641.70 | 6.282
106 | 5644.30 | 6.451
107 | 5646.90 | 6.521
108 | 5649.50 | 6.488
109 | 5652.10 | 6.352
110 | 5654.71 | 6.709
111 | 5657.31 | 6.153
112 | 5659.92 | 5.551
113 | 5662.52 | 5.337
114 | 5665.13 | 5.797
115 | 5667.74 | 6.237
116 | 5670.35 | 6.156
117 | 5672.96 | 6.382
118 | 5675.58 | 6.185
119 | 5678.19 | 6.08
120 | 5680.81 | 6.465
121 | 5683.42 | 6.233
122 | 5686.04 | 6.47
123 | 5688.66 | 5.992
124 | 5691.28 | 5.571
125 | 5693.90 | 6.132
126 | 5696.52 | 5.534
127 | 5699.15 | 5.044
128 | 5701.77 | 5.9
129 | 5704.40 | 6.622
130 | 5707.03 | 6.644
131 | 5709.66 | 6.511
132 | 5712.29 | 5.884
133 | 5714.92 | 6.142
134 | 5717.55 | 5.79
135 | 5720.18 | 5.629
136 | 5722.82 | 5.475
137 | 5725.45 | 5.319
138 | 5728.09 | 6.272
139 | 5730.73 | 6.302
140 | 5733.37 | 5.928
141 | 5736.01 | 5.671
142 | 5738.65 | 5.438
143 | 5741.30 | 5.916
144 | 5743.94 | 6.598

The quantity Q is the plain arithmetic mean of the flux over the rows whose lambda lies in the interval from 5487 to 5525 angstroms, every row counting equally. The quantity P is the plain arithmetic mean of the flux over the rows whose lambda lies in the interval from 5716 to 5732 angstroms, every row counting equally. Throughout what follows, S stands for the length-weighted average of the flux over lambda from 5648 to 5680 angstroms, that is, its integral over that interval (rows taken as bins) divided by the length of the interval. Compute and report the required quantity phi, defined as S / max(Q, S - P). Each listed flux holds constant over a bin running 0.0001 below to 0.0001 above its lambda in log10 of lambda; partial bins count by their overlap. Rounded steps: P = 5.8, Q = 7.7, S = 6.1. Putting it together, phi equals 0.79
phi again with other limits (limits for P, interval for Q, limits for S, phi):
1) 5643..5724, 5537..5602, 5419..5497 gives 0.97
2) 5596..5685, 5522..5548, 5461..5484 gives 1.05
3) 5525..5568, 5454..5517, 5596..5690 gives 0.82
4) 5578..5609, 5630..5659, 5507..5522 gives 1.19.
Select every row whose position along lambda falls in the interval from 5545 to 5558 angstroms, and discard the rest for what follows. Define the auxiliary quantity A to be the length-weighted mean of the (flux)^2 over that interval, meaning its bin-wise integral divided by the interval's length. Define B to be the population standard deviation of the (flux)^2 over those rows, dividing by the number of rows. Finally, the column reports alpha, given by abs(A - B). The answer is 51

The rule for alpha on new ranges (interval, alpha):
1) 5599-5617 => 37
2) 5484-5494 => 61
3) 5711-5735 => 31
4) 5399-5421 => 21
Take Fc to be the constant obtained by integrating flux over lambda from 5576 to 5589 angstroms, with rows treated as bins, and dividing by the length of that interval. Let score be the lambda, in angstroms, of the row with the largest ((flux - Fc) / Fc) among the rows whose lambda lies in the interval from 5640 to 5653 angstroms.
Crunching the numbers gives 5646.90 angstroms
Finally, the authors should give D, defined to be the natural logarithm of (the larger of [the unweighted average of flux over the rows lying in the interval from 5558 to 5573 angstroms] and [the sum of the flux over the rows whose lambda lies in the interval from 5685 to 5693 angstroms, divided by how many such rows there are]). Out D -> 1.97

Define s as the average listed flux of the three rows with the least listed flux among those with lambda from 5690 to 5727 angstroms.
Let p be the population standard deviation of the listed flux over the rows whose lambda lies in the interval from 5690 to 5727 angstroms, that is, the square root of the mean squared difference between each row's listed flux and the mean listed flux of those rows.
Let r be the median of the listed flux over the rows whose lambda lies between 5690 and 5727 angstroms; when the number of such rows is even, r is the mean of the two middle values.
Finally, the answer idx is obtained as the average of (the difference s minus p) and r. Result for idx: 5.3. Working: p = 0.473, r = 5.8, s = 5.3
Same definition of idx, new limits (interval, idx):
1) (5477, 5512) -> 7.4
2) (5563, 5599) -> 6.7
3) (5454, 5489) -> 7.0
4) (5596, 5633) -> 6.0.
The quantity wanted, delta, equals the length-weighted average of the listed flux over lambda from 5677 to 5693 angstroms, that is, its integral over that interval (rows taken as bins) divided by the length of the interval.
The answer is 6.1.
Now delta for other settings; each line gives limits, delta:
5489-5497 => 8.0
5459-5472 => 7.7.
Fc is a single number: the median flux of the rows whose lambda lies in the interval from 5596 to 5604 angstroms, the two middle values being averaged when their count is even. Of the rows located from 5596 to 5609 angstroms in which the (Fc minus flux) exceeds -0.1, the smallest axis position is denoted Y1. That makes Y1 5597.70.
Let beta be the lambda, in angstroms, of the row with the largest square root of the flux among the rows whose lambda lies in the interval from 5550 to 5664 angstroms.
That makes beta 5551.50 angstroms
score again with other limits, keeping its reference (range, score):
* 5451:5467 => 5460.22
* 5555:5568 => 5564.29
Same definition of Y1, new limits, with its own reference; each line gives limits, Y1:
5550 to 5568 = 5559.17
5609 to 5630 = 5610.61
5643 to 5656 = 5644.30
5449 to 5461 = 5452.68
